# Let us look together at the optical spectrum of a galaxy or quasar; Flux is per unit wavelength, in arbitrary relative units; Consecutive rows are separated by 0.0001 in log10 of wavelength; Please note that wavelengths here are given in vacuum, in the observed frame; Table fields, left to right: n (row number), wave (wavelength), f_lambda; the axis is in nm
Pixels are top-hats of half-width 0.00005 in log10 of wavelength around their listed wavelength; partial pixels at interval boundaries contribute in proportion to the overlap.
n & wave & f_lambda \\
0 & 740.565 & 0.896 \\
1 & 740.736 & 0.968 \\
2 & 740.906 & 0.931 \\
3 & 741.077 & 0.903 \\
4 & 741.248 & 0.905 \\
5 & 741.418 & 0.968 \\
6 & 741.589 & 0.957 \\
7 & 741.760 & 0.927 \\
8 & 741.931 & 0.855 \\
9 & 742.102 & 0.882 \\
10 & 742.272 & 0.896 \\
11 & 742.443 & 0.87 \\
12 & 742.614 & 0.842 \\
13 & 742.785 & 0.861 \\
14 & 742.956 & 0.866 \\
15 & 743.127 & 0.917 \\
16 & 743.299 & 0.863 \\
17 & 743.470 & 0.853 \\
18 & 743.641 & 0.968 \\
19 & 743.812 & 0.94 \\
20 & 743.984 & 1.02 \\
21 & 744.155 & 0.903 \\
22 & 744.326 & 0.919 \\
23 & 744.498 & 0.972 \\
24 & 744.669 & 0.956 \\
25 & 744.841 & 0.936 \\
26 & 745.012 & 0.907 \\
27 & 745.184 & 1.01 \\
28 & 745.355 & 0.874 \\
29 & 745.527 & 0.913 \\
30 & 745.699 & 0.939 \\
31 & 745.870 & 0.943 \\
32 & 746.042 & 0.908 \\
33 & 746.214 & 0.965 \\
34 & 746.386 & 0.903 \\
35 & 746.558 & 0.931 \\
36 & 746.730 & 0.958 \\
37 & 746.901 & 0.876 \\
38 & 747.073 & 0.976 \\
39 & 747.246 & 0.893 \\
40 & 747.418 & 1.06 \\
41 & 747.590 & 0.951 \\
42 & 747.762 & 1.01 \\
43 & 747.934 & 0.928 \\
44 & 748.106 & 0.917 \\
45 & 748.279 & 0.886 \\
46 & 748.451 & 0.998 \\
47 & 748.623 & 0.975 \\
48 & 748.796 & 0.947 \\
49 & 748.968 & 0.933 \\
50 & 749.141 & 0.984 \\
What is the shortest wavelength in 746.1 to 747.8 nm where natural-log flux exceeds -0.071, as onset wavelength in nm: 746.214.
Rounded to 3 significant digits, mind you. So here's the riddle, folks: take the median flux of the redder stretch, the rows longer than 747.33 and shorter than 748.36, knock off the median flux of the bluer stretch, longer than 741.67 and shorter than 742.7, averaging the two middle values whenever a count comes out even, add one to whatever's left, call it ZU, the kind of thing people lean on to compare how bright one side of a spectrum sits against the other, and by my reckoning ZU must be 1.06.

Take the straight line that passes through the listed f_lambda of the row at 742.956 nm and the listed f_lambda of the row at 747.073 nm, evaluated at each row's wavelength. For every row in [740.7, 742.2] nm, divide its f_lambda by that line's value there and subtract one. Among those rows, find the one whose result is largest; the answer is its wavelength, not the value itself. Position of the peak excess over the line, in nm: 740.736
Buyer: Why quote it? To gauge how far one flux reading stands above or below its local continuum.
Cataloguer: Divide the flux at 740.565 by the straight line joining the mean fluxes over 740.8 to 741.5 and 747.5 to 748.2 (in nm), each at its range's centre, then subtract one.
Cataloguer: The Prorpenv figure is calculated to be -0.03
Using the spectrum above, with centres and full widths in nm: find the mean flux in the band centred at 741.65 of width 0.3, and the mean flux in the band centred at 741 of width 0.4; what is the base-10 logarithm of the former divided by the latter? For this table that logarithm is 0.012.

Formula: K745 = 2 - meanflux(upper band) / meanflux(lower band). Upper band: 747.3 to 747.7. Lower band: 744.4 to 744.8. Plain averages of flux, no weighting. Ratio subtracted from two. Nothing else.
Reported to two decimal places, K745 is 0.96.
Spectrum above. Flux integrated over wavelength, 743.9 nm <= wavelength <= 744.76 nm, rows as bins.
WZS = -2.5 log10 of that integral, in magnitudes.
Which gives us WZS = 0.22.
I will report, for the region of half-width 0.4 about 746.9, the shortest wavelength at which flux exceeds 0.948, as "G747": 746.730 nm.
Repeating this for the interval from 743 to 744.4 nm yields 743.641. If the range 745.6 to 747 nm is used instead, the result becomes 746.214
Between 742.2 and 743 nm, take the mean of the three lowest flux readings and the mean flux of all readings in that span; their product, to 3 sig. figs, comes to 0.742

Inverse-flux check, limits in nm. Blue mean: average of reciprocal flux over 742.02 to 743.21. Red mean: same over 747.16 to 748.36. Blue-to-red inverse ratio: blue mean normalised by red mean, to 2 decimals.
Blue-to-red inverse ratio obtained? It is 1.08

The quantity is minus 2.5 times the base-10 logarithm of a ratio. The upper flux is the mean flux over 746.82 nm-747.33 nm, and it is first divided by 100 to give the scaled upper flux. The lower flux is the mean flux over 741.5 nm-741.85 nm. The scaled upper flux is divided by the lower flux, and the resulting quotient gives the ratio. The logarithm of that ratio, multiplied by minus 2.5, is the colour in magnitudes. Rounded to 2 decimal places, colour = 5.03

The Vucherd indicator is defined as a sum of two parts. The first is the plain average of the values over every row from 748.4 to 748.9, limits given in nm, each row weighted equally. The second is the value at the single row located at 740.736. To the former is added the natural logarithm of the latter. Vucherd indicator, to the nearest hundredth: 0.94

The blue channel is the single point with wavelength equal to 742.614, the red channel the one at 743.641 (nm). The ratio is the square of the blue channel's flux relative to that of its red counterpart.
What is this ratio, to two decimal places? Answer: 0.76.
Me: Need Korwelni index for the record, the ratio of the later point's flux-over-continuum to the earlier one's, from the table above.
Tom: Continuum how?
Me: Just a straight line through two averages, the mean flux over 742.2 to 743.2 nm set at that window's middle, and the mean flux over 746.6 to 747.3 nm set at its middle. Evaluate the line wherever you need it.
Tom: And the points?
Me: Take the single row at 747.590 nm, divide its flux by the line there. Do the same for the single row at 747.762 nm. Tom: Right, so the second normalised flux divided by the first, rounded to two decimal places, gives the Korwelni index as 1.06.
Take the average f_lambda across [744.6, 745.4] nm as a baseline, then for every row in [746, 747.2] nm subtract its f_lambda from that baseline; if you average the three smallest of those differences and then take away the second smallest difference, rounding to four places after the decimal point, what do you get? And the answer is -0.0013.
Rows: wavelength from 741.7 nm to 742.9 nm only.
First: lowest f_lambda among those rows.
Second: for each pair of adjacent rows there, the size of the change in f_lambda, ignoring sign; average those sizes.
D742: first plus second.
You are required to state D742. 0.87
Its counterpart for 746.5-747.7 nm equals 0.97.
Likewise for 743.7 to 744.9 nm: 0.95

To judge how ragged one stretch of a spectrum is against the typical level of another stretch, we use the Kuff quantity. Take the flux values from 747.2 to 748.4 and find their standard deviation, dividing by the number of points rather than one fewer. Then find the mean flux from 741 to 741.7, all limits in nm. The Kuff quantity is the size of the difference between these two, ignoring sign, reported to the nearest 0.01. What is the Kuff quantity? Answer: 0.87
